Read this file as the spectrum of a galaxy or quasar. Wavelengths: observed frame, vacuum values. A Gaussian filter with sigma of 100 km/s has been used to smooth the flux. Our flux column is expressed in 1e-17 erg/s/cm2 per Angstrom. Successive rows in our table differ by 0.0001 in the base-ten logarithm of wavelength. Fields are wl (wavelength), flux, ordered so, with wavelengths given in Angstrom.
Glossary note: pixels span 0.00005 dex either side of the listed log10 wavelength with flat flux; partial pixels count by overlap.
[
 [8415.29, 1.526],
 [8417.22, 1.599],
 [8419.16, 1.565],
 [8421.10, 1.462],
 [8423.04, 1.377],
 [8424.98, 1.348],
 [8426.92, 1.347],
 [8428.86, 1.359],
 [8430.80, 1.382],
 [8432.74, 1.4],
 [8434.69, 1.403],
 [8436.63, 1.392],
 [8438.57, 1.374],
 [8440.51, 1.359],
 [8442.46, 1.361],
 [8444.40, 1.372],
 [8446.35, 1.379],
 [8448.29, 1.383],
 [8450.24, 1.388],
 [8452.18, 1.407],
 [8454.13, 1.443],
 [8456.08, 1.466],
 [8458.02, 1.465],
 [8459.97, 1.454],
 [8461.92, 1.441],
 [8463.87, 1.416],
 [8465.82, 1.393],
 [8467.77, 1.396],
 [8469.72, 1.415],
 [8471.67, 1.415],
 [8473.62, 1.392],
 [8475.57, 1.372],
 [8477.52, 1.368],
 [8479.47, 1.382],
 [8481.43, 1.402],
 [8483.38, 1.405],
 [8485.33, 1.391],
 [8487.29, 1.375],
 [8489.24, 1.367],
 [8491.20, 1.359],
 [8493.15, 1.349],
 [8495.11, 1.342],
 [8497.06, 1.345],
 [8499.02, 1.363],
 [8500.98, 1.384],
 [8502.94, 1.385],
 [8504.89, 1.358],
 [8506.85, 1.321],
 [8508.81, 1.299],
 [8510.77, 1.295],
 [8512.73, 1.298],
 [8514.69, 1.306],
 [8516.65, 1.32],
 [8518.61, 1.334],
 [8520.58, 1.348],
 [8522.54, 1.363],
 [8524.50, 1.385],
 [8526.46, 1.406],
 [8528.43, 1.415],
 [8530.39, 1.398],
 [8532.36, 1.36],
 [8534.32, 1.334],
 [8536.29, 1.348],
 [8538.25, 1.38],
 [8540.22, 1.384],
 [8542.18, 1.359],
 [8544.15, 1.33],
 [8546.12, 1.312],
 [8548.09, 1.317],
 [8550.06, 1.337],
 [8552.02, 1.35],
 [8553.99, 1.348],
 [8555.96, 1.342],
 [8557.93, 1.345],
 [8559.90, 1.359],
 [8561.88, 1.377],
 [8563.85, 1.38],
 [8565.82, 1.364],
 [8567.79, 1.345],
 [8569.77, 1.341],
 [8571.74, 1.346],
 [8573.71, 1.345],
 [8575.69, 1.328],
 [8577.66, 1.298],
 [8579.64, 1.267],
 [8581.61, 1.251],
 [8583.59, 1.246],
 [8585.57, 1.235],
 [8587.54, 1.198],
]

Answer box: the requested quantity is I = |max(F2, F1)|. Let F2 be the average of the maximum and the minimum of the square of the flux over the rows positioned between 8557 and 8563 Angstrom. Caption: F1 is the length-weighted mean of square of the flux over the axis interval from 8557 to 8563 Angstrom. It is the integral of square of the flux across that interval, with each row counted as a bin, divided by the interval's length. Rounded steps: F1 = 1.85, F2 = 1.85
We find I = 1.85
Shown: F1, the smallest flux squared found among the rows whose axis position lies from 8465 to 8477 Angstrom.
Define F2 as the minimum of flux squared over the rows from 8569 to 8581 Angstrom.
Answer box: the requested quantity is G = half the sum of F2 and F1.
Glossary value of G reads 1.74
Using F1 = 1.88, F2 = 1.61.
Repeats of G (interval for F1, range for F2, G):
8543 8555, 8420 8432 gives 1.77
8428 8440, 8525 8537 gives 1.81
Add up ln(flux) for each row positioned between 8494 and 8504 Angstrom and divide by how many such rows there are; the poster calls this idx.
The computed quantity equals 0.310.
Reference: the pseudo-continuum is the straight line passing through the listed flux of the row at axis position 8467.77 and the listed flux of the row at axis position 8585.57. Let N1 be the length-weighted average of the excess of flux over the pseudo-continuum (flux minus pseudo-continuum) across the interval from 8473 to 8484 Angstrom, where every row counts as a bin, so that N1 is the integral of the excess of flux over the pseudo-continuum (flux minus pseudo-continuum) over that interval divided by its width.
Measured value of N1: 0.00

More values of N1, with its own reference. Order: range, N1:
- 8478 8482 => 0.01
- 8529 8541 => 0.06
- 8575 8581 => 0.05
